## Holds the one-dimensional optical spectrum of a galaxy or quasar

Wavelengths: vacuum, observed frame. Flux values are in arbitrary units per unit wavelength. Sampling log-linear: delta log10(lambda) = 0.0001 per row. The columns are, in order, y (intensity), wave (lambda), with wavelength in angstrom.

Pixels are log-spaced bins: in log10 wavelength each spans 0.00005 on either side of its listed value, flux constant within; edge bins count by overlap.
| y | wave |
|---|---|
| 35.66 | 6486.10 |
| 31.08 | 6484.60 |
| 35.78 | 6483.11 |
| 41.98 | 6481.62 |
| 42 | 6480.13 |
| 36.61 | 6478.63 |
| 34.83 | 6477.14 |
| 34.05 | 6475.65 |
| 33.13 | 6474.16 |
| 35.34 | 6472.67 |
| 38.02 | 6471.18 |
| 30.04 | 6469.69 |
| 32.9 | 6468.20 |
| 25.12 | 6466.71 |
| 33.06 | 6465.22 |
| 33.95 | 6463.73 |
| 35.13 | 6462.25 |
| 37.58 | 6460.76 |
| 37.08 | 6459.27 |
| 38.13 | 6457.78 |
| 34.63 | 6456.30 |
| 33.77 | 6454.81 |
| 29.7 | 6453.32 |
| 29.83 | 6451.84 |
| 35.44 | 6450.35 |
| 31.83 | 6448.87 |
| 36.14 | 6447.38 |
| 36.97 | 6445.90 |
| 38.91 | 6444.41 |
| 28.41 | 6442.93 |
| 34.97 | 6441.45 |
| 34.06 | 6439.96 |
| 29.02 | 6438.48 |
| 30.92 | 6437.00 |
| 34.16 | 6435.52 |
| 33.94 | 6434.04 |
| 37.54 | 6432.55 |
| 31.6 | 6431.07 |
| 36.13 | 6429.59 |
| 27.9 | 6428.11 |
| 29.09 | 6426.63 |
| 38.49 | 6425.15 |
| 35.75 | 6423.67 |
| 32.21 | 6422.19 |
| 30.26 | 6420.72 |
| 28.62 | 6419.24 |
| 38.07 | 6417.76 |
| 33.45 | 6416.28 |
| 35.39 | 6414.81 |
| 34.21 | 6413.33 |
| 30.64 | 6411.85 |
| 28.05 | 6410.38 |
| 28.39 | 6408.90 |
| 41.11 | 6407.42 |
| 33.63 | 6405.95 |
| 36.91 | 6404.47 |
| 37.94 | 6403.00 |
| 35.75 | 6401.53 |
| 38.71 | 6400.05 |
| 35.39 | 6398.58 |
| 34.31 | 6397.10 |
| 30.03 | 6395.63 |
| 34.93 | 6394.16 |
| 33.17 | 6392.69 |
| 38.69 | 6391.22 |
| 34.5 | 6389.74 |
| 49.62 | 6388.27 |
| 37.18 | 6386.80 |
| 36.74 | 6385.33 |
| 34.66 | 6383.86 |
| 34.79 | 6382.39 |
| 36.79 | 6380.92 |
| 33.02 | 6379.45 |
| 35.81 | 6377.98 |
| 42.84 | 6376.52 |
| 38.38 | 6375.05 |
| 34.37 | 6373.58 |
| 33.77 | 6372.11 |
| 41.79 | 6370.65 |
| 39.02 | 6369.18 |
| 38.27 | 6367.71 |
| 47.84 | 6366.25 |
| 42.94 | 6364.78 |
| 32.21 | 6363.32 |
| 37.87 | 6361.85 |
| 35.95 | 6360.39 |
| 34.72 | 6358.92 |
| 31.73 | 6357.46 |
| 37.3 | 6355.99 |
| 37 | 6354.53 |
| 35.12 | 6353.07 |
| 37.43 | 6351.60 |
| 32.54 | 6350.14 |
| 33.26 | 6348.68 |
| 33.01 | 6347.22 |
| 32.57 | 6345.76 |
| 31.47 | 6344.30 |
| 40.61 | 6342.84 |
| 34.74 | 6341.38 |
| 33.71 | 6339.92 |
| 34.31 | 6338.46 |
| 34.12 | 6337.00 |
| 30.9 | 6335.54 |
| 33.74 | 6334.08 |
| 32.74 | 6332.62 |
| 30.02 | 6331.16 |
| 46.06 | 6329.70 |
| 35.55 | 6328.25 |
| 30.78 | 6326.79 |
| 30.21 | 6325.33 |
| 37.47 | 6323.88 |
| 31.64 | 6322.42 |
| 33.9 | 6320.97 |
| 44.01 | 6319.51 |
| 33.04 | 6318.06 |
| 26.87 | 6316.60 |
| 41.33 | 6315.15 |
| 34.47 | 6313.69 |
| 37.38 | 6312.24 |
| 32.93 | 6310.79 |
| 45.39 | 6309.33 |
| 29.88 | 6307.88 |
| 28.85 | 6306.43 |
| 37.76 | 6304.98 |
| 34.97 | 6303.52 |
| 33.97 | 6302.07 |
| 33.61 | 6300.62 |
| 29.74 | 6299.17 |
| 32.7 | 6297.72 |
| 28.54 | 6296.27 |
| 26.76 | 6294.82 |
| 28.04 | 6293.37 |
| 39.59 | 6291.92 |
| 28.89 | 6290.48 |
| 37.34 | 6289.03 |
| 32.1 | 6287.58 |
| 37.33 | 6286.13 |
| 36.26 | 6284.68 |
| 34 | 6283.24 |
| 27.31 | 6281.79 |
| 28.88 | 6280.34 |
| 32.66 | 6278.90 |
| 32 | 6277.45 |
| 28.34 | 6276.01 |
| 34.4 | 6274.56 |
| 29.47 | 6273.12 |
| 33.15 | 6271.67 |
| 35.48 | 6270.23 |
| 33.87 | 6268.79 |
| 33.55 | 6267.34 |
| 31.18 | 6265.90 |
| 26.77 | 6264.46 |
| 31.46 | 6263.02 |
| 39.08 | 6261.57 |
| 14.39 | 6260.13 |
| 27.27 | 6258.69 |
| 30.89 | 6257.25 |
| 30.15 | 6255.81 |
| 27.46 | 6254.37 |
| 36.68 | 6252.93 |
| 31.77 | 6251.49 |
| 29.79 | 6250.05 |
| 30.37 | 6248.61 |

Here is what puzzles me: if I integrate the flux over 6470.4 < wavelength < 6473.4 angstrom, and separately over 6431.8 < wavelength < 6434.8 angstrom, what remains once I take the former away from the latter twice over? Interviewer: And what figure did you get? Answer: -113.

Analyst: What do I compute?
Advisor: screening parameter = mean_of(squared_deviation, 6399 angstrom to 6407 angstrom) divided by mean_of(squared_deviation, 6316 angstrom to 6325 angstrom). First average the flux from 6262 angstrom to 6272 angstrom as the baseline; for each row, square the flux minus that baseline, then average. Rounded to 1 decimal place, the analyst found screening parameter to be 0.7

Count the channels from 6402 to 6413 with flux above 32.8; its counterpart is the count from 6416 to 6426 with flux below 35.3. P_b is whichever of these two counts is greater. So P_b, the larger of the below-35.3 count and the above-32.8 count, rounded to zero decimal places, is 4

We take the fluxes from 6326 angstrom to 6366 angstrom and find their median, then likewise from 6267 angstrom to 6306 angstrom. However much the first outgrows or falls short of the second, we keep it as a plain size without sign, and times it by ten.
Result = 10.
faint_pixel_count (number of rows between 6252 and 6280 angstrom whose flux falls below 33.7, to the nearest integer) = 14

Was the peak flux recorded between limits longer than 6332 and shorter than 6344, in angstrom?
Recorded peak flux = 40.61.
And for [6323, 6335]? 46.06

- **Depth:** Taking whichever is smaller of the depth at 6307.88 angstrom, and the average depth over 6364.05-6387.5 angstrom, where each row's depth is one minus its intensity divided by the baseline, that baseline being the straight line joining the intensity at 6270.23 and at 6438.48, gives -0.21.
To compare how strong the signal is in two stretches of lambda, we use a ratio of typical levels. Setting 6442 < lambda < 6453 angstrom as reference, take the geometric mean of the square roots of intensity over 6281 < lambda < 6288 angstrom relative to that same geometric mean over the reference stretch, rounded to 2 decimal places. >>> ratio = 0.99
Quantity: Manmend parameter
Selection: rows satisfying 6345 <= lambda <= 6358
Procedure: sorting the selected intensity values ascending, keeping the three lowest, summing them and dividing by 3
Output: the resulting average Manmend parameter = 32.3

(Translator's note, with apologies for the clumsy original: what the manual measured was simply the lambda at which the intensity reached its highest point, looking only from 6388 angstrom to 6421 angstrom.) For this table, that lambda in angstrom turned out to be 6388.27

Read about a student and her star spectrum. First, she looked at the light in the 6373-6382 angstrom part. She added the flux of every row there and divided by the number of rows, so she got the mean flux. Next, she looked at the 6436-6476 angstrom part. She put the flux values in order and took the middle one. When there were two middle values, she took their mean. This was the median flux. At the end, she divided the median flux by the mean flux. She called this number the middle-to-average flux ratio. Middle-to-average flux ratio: 0.92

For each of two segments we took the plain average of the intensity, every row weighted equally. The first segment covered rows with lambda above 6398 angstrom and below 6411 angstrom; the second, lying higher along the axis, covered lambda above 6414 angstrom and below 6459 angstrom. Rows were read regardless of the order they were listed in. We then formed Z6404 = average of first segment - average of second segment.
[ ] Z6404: 1.6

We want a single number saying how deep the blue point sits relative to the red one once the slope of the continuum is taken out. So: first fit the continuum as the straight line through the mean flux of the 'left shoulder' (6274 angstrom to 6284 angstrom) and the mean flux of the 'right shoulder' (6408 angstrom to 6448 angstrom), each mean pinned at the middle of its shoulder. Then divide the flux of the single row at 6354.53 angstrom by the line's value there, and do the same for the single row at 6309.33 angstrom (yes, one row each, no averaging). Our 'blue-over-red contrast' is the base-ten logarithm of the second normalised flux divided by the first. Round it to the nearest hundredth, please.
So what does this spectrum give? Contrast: 0.10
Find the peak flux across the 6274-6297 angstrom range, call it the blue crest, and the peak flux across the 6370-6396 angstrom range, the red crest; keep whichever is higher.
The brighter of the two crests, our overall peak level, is 50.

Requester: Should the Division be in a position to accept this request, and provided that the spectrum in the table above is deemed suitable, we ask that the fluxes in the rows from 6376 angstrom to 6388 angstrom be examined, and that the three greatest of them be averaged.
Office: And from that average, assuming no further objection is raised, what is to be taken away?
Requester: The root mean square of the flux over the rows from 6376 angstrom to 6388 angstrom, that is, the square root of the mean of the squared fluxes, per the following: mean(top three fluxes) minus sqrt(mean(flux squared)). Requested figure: 2.36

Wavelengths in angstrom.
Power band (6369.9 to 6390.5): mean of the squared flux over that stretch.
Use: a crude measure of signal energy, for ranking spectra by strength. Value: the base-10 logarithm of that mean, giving 3.15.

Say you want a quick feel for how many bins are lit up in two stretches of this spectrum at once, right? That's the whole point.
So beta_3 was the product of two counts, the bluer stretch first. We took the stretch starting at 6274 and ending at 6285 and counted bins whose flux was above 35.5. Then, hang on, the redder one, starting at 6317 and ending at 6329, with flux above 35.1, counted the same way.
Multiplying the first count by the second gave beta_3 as 3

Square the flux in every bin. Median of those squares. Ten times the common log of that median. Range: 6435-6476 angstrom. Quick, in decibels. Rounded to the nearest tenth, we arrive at 30.6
